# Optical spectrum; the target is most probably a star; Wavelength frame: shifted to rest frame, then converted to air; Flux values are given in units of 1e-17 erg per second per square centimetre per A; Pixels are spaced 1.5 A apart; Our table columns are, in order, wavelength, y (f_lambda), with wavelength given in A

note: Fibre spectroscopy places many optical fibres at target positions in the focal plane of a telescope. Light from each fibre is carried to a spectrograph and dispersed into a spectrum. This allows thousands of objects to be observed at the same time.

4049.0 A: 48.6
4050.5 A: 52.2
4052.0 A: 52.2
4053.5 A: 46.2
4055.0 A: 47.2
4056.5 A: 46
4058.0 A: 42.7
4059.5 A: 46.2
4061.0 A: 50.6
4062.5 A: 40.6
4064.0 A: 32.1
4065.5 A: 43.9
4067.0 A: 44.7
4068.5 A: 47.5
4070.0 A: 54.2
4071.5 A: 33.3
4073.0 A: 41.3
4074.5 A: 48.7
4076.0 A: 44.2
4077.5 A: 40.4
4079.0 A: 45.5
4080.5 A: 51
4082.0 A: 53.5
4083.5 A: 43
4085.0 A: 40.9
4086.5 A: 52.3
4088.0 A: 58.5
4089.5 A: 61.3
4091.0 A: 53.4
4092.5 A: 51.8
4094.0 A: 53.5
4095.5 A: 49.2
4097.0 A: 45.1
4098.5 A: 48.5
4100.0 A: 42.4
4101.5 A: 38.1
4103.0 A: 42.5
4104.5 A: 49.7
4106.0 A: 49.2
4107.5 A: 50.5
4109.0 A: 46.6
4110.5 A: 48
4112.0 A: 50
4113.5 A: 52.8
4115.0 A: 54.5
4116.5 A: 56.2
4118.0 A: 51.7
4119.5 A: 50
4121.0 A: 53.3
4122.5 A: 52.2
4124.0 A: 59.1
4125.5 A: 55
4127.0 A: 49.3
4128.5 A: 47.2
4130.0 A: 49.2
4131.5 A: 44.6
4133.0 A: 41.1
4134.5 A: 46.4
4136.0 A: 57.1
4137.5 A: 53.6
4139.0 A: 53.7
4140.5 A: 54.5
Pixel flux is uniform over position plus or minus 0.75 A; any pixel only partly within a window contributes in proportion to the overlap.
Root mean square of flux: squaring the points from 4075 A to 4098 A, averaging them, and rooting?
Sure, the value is 50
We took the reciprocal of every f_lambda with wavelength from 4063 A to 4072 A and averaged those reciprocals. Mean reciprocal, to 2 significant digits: 0.024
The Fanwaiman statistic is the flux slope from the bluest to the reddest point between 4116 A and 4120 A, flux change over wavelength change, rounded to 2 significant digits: -2.1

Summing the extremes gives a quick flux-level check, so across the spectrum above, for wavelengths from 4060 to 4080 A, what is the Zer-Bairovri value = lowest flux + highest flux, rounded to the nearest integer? 86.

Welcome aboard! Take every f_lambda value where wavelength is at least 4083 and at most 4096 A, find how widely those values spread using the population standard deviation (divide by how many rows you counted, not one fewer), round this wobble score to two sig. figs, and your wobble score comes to 6.2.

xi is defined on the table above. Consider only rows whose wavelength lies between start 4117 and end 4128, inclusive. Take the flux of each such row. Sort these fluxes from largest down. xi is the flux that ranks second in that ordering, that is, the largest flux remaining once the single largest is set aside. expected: 55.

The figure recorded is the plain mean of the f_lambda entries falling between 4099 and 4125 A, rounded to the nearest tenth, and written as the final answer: 49.8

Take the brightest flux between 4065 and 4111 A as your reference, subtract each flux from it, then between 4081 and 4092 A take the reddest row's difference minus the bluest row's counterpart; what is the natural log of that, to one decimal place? -2.3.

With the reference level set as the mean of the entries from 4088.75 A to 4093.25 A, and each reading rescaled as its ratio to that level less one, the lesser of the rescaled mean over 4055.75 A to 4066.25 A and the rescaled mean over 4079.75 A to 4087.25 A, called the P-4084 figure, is -0.22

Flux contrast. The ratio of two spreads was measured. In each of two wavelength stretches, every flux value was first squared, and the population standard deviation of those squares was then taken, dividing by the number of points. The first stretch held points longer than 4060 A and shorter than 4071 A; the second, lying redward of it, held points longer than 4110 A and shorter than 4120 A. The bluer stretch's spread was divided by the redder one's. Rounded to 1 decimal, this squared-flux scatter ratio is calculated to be 2.1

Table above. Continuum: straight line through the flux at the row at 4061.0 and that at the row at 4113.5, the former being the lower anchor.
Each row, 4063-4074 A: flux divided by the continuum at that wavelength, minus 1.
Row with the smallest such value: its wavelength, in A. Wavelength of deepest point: 4064.0 A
